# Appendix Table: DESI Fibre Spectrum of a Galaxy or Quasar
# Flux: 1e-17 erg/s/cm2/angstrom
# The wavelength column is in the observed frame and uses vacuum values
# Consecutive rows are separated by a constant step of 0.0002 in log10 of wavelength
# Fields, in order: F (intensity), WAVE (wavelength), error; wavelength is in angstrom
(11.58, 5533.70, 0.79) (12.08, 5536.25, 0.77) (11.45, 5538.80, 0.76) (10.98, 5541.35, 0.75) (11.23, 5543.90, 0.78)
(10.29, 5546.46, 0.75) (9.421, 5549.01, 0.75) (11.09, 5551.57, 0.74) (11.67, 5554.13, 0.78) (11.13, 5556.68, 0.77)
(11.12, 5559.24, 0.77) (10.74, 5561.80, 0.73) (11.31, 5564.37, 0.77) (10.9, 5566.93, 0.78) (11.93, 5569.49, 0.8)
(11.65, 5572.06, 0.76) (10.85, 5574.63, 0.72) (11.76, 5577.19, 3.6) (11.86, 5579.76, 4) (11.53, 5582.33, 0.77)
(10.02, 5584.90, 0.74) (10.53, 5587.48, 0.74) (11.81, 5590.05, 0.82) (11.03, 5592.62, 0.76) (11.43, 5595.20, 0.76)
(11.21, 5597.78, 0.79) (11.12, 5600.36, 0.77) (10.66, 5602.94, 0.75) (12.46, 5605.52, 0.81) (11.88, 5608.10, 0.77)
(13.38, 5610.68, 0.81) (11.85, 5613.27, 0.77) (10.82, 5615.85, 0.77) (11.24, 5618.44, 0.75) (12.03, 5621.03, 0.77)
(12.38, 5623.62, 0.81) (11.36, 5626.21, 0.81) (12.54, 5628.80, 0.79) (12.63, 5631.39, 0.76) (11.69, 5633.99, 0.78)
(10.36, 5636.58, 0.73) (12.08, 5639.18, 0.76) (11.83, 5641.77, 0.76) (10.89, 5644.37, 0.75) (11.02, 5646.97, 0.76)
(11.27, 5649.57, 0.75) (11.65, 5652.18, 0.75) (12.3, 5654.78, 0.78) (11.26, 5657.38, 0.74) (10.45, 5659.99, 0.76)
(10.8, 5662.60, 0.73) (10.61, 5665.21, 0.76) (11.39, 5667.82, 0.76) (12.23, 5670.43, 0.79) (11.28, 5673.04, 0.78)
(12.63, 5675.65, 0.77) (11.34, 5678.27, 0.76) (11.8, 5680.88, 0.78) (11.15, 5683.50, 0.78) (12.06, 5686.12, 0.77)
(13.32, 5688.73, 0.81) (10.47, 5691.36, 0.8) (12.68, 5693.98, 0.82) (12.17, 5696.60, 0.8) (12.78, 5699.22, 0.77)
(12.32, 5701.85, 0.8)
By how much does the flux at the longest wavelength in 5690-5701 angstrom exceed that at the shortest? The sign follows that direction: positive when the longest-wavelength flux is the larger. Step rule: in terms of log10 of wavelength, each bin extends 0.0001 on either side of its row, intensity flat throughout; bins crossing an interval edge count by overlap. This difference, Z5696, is 2.3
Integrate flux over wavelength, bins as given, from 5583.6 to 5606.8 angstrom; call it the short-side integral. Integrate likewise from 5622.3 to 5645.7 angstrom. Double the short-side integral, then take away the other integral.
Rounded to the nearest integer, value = 242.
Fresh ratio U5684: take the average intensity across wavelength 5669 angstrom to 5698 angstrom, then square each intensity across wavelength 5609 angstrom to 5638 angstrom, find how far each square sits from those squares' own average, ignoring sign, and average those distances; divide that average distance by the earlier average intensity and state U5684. 1.36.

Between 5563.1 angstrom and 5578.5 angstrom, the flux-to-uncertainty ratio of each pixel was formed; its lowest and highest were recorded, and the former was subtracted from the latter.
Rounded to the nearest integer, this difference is 12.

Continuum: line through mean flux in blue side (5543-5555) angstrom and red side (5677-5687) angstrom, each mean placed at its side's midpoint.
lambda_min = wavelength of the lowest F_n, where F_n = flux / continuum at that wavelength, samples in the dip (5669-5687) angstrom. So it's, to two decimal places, 5683.50 angstrom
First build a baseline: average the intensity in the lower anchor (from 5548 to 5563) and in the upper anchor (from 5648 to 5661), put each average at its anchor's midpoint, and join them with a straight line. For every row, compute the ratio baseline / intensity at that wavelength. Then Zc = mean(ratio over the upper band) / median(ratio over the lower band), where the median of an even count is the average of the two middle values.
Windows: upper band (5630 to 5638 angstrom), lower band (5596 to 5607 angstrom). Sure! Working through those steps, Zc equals 0.99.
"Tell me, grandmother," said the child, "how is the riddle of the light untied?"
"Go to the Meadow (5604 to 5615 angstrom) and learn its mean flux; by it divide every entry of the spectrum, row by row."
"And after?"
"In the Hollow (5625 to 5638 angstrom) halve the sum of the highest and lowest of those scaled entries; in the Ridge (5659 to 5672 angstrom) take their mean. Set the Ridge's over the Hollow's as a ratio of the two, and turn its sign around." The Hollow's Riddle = -0.97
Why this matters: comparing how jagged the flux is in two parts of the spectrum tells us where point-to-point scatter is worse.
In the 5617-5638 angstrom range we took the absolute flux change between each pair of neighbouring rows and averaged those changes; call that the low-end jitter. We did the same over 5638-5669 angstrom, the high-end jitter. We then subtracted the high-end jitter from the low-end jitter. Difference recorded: 0.29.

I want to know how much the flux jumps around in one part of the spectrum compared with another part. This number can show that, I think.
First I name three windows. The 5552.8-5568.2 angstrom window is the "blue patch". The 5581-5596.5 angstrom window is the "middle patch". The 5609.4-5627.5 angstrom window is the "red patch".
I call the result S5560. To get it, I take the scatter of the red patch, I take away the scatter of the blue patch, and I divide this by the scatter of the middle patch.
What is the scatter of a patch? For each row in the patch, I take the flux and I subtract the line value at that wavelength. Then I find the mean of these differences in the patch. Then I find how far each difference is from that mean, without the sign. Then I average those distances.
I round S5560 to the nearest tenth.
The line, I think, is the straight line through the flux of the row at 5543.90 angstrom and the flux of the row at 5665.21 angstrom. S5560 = 0.8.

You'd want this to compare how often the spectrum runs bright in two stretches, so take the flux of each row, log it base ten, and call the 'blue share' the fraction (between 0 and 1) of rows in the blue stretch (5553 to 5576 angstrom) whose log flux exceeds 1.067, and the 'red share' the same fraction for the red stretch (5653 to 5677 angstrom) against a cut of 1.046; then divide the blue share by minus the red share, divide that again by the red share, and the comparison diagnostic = -0.50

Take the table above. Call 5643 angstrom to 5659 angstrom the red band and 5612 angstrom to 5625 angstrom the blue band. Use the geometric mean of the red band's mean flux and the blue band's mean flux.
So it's 11.5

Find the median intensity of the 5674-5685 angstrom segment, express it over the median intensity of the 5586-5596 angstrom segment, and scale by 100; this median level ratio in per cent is 103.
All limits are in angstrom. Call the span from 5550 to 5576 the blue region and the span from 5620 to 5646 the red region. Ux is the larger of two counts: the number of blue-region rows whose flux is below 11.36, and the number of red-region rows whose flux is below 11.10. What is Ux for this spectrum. 7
